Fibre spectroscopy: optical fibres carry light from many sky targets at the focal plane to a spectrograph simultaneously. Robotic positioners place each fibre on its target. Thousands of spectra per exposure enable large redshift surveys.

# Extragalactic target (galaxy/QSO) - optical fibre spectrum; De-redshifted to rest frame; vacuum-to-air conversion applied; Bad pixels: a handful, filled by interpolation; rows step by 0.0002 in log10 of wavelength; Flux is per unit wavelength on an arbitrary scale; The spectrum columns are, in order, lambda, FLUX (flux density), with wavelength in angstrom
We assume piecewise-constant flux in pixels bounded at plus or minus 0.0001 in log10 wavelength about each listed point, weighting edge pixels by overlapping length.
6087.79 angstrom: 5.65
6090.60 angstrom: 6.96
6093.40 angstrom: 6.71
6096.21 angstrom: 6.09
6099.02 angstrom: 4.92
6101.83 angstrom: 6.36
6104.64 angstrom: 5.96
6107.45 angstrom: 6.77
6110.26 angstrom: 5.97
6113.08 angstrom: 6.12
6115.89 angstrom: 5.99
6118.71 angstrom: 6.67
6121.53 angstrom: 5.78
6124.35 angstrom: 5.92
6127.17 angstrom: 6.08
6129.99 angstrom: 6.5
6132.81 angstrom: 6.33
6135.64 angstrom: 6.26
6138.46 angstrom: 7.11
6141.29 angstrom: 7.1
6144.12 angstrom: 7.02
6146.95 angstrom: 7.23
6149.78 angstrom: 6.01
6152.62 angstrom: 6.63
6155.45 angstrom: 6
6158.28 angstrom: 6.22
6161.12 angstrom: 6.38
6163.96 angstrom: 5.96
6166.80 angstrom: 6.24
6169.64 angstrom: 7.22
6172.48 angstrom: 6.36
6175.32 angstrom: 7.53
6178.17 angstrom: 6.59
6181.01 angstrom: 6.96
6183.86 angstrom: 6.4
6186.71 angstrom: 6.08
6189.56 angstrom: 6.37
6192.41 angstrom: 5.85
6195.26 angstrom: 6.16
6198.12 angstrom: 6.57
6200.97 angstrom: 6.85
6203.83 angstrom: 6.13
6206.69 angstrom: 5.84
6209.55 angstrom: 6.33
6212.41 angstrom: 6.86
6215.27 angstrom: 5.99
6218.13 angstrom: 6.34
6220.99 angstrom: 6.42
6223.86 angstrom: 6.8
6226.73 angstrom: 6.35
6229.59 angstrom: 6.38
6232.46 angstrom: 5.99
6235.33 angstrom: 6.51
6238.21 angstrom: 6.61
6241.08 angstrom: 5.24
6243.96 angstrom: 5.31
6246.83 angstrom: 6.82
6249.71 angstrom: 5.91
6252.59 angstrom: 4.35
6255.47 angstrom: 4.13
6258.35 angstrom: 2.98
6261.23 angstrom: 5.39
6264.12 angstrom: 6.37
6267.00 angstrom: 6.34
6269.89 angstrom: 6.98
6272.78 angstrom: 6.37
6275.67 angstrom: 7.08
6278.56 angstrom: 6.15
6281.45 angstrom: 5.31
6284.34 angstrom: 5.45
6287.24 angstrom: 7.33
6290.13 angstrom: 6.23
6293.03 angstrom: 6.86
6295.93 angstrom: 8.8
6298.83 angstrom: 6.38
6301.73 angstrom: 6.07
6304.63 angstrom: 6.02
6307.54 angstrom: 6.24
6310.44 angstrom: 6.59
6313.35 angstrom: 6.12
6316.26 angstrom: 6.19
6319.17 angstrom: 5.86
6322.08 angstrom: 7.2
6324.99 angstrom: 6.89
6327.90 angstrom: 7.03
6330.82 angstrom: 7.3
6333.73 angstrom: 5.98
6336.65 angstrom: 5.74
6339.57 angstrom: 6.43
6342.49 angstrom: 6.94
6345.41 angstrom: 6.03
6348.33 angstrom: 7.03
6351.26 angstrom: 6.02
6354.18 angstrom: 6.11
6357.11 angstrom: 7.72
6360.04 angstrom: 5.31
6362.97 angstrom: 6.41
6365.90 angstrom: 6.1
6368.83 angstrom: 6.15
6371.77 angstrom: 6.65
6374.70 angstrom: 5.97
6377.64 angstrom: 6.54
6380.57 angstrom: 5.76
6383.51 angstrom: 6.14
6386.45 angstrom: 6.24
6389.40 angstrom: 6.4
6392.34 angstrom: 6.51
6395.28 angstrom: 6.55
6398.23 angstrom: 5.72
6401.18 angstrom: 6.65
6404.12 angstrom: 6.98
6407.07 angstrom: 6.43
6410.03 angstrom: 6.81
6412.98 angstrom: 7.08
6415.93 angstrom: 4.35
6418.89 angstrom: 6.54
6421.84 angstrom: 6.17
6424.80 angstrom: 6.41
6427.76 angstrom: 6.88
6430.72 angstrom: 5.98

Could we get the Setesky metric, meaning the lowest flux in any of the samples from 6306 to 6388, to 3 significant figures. 5.31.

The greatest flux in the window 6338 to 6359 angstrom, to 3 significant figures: 7.72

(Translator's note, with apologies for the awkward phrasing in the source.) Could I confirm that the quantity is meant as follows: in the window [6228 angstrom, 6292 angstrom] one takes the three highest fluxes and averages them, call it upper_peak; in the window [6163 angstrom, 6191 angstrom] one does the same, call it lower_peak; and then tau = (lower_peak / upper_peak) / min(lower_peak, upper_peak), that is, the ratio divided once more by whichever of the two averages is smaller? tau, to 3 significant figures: 0.142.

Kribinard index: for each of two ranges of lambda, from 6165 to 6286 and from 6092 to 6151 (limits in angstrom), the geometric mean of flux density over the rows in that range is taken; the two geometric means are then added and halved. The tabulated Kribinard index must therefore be 6.19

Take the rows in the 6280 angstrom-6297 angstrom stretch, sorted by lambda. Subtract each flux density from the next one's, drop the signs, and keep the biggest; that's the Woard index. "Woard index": 1.9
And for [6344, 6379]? 2.4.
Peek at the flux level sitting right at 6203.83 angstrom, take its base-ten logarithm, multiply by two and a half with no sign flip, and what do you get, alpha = 1.97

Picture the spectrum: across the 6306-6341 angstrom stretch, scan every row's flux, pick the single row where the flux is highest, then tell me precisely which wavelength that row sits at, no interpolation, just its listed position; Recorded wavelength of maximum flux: 6330.82 angstrom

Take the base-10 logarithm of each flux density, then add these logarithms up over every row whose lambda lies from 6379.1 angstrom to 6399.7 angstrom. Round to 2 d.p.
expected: 5.54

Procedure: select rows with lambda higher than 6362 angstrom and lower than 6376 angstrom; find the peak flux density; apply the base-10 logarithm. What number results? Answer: 0.823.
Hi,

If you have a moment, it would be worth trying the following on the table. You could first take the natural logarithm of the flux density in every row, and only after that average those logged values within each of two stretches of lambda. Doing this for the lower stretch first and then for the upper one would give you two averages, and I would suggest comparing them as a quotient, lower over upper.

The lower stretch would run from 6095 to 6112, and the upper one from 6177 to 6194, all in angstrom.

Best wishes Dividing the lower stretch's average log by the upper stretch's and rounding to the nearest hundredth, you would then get 0.97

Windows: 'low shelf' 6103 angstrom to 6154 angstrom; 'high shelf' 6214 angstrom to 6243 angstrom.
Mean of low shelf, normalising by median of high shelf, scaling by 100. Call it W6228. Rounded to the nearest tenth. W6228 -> 100.8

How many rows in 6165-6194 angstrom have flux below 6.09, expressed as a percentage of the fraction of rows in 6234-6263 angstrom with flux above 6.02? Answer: 667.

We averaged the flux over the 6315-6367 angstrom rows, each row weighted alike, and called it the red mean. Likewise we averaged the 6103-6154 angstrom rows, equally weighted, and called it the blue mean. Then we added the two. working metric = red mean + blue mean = 12.9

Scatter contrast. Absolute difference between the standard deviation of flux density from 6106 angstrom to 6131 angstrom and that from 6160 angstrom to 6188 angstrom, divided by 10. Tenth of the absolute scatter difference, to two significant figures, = 0.015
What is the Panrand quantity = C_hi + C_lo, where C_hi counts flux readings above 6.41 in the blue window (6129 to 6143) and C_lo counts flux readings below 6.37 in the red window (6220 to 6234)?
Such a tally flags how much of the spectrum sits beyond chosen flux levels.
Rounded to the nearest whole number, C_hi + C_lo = 5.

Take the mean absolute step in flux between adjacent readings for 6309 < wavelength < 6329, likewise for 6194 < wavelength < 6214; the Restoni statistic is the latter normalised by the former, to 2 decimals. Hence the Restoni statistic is 1.02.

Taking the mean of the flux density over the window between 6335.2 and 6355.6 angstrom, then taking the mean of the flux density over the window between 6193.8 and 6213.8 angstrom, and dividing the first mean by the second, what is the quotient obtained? 0.99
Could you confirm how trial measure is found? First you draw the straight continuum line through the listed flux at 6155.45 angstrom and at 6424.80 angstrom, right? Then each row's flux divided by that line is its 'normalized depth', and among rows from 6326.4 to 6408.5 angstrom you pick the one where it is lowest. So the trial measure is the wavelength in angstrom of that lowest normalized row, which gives 6360.04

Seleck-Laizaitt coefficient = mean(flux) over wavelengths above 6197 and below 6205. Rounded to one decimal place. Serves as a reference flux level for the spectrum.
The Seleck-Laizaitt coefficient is 6.5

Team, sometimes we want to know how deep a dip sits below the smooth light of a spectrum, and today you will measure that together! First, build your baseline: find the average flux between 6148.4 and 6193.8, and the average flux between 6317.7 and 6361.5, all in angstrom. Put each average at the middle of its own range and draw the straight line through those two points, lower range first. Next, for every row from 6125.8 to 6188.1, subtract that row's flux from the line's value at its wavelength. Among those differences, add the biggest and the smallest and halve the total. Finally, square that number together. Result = 0.10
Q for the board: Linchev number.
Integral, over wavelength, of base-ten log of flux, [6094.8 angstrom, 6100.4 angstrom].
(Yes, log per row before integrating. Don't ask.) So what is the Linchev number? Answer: 4.1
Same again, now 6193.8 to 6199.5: 4.6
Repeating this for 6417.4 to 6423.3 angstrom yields 4.7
